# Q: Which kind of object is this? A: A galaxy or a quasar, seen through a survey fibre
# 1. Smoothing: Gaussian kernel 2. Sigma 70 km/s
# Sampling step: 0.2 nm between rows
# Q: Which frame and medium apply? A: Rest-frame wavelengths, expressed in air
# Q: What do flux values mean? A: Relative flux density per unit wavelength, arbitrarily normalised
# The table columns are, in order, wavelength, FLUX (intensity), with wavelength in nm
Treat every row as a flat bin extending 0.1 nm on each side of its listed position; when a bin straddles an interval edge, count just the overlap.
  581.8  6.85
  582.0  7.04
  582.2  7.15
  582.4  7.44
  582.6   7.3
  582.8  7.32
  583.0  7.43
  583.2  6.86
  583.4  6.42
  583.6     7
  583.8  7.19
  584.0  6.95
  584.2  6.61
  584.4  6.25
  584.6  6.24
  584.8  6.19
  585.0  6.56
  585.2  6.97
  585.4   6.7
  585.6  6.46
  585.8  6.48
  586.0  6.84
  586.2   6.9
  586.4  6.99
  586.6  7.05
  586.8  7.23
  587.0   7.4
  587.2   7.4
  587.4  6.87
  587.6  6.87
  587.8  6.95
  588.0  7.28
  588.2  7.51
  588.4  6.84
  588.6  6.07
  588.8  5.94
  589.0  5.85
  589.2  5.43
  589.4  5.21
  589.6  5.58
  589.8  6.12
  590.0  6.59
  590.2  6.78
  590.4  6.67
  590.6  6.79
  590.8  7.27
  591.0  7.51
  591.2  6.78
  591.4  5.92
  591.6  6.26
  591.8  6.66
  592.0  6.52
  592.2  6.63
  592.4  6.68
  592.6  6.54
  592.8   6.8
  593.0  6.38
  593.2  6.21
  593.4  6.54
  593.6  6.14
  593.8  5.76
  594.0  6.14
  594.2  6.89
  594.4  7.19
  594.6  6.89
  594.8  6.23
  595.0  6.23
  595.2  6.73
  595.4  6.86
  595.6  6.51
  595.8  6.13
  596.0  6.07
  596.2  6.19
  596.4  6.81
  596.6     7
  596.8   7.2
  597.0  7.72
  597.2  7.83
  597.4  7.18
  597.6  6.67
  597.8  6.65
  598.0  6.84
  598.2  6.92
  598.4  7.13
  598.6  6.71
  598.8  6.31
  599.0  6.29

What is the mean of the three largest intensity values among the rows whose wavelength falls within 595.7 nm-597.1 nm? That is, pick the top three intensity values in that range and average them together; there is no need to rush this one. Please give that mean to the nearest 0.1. 7.3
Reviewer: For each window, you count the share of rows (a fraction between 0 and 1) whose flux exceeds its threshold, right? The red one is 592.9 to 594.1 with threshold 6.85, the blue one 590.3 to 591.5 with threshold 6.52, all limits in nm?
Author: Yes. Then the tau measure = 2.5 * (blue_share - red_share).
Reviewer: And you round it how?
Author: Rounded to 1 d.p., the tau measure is 2.1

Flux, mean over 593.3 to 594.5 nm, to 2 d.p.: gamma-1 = 6.44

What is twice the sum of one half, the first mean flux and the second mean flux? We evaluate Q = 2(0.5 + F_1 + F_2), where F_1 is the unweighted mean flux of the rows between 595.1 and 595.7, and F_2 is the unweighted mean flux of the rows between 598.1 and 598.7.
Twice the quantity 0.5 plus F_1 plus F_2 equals 28.2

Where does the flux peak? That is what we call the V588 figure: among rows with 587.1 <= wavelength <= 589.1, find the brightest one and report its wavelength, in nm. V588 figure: 588.2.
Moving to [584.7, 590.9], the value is 588.2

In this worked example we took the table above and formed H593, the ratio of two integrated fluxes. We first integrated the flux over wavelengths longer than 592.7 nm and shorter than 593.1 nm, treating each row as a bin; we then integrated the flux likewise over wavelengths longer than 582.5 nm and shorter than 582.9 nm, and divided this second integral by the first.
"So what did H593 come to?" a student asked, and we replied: 1.11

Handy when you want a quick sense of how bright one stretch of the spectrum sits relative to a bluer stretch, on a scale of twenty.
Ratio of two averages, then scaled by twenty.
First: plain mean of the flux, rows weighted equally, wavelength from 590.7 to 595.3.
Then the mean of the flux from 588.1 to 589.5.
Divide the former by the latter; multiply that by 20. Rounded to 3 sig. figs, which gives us 21.4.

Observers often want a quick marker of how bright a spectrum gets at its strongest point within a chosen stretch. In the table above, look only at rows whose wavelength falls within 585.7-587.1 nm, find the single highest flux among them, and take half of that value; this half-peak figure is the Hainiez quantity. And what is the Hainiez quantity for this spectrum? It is 3.70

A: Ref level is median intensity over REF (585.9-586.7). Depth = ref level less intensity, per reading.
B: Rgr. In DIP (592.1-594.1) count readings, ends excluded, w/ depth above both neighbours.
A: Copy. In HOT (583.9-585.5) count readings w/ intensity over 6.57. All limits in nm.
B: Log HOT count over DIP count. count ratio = 1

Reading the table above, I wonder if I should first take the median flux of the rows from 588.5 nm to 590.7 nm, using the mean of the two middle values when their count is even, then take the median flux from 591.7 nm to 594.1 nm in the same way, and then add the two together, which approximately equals 12.60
